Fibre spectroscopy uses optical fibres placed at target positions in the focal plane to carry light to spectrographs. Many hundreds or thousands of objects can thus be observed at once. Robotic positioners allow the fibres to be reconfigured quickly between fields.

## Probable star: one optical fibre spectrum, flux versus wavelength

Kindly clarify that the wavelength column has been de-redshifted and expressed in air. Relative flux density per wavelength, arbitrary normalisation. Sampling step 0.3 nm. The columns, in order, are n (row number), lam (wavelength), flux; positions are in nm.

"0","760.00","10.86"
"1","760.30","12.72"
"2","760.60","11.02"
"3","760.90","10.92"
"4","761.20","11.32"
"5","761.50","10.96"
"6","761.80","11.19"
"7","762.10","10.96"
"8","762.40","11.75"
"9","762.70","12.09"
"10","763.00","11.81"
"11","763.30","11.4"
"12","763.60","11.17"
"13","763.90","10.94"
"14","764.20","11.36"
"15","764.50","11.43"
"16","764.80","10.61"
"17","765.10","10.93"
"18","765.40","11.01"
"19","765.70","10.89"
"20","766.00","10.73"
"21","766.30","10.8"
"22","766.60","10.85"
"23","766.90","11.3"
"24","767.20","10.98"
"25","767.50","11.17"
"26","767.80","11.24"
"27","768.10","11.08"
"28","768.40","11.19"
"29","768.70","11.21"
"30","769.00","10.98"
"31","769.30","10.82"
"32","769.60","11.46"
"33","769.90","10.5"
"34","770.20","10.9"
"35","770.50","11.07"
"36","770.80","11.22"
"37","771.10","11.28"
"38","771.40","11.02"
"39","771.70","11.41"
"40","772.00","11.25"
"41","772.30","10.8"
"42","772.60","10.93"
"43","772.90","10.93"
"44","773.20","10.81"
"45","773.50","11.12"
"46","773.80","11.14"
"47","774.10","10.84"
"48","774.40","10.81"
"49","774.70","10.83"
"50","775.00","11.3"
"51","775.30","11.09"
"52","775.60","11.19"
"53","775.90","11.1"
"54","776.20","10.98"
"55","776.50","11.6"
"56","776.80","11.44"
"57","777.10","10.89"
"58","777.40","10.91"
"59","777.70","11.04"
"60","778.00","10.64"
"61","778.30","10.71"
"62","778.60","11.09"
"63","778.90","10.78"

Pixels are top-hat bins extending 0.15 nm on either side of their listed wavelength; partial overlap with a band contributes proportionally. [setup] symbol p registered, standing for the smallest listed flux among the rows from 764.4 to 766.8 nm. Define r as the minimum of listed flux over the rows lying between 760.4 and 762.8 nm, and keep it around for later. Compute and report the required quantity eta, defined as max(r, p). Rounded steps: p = 10.61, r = 10.92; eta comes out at 10.92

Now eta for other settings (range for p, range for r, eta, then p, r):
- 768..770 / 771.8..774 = 10.80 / 10.5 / 10.8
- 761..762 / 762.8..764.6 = 10.96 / 10.96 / 10.94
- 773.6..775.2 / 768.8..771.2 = 10.81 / 10.81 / 10.5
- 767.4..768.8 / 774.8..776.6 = 11.08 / 11.08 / 10.98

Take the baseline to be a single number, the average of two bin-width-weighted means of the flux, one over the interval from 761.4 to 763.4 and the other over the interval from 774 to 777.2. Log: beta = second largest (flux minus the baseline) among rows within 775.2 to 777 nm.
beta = 0.155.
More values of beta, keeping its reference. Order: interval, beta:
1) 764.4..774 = 0.145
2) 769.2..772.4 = 0.125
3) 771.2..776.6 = 0.125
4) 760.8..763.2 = 0.525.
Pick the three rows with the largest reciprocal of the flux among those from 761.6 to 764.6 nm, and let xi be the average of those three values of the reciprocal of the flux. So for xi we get 0.0907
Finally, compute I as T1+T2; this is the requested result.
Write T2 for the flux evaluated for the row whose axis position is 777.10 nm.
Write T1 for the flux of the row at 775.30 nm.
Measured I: 22.0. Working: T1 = 11.09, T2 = 10.89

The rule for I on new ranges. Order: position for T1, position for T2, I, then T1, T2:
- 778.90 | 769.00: 21.8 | 10.78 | 10.98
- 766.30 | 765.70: 21.7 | 10.8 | 10.89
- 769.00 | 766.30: 21.8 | 10.98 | 10.8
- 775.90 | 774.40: 21.9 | 11.1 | 10.81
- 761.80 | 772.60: 22.1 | 11.19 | 10.93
